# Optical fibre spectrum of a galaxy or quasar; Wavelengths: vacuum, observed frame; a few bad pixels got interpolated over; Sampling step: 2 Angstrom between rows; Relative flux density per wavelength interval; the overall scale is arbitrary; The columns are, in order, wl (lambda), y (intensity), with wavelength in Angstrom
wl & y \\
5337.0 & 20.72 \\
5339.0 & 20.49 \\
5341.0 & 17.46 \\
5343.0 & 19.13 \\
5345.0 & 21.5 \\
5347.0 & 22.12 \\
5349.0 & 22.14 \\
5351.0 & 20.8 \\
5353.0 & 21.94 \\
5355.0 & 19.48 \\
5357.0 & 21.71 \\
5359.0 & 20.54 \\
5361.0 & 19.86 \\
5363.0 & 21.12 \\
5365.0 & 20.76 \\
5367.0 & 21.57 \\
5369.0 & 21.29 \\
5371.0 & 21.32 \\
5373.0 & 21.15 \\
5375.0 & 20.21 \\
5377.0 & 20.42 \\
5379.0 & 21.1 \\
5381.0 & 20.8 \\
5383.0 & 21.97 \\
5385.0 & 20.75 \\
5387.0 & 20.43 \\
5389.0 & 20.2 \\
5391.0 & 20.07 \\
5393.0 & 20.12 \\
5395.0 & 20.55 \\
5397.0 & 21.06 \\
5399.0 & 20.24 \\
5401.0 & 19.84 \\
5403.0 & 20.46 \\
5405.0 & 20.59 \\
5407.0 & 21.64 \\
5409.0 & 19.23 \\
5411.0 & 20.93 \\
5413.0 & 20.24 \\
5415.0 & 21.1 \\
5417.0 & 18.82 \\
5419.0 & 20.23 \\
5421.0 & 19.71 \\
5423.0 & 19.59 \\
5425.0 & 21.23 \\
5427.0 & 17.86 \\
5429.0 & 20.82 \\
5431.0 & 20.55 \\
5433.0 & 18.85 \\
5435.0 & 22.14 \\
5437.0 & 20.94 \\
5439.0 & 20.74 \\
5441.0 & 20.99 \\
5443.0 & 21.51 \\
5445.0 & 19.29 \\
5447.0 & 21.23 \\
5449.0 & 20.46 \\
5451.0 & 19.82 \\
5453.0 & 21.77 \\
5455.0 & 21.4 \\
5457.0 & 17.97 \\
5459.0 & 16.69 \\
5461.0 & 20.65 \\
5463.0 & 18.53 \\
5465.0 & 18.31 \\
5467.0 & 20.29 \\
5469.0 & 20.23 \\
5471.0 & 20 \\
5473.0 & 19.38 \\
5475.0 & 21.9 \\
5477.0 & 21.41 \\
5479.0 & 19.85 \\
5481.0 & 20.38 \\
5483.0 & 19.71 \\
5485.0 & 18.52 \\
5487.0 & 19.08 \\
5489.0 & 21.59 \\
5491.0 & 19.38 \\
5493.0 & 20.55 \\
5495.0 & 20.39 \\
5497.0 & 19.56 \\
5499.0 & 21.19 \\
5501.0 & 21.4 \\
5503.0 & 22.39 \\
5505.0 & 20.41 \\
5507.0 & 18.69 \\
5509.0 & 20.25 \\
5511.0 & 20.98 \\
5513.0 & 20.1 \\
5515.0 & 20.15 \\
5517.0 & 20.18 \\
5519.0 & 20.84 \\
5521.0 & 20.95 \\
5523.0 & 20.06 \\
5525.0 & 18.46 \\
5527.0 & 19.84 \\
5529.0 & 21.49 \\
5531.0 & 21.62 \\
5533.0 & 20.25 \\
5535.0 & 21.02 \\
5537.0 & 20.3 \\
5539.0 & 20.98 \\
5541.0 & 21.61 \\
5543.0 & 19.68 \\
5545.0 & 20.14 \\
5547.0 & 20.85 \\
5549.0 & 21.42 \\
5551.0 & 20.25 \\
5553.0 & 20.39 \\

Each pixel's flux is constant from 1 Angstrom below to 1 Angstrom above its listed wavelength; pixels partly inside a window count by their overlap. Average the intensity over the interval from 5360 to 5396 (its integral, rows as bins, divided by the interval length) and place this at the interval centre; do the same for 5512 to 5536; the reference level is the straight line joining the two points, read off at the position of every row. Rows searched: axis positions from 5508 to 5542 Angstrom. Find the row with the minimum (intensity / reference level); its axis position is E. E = 5525.0 Angstrom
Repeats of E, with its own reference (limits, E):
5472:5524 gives 5485.0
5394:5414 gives 5409.0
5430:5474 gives 5459.0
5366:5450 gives 5427.0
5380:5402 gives 5401.0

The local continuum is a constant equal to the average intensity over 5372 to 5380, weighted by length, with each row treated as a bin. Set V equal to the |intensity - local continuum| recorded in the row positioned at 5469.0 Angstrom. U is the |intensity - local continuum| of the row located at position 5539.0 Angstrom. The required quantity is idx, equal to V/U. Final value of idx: 1.9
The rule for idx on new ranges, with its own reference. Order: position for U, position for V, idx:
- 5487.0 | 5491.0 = 0.8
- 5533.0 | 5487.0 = 3.5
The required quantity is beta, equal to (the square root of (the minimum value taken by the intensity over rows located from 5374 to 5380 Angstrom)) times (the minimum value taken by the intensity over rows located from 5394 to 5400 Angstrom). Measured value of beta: 91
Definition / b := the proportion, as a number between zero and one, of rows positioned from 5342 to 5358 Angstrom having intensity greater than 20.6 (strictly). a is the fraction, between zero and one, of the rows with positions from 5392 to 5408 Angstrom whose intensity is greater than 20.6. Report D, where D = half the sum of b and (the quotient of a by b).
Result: 0.54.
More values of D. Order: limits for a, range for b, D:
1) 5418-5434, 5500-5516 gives 0.52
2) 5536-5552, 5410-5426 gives 0.85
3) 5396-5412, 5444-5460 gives 0.69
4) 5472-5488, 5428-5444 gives 0.54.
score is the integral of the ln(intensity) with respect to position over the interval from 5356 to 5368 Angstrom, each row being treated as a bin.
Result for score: 36.5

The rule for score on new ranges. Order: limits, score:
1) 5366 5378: 36.5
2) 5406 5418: 36.1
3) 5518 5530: 36.1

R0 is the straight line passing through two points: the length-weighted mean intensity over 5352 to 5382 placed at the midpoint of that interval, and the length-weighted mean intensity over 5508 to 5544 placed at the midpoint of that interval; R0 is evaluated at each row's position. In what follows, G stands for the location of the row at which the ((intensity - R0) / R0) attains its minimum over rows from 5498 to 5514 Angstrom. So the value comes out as 5507.0 Angstrom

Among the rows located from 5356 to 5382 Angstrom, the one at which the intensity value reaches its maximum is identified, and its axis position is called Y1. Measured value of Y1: 5357.0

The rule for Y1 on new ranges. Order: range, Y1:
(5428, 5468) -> 5435.0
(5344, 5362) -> 5349.0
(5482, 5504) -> 5503.0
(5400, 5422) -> 5407.0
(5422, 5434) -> 5425.0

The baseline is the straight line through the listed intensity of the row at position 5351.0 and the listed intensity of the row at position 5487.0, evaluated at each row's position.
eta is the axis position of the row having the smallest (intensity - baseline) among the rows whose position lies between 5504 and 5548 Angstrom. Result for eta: 5525.0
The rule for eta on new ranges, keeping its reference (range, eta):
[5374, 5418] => 5417.0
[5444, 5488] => 5459.0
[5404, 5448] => 5427.0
